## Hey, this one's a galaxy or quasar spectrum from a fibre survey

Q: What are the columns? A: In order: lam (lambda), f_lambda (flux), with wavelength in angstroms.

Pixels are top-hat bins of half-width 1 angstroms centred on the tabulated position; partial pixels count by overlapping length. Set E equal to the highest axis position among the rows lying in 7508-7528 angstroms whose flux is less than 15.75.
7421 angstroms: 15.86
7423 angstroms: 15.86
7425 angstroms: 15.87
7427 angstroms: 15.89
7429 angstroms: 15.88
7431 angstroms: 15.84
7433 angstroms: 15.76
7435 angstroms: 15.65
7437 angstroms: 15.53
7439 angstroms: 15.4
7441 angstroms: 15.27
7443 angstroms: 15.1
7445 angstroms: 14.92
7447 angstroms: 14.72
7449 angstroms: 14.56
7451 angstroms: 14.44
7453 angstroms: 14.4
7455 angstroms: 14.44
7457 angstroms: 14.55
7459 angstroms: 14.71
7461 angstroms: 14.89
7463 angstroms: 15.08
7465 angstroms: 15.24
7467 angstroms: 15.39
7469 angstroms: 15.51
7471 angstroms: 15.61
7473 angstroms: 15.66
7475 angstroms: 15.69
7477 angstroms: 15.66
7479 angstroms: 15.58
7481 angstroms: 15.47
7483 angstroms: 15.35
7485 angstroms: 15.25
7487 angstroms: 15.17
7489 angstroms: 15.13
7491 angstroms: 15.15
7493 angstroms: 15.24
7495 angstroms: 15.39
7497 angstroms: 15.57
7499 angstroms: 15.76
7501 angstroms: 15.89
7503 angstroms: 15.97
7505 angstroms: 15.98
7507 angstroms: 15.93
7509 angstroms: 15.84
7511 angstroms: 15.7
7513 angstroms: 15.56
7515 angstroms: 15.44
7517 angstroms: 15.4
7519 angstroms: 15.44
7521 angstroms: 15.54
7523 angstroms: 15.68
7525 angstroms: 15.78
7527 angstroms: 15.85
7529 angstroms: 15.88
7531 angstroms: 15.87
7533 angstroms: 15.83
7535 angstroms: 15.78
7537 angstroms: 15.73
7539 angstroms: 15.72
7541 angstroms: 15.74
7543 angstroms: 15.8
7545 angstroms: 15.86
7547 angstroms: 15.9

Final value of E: 7523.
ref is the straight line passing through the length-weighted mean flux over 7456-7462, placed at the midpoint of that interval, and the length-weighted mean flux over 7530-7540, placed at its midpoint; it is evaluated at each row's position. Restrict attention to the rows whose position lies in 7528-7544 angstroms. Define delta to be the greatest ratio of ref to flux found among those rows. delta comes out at 1.01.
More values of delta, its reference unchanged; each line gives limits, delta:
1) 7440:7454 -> 1.02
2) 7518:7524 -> 1.01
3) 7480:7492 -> 1.00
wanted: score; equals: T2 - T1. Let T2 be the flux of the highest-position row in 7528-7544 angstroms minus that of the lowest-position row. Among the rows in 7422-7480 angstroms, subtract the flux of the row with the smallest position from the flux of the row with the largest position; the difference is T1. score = 0.2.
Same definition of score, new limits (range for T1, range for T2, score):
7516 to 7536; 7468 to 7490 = -0.8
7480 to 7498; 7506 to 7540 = -0.3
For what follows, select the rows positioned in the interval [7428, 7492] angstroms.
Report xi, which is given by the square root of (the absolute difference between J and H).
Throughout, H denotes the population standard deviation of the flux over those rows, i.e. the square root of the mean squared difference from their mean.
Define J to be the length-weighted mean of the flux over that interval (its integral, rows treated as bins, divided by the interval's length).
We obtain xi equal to 3.85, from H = 0.43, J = 15.2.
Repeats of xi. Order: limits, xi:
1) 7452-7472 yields 3.82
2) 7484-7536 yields 3.92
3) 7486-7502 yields 3.89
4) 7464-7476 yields 3.92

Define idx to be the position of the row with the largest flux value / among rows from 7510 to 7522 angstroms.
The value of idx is 7511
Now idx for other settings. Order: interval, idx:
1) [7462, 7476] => 7475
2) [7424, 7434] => 7427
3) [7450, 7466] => 7465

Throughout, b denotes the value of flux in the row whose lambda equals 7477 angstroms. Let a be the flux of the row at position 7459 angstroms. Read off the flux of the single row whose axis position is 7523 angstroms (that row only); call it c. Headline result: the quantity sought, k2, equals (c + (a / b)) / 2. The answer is 8.31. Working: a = 14.71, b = 15.66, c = 15.68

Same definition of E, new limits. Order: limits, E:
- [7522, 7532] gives 7523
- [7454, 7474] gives 7473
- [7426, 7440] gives 7439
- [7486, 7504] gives 7497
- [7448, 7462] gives 7461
